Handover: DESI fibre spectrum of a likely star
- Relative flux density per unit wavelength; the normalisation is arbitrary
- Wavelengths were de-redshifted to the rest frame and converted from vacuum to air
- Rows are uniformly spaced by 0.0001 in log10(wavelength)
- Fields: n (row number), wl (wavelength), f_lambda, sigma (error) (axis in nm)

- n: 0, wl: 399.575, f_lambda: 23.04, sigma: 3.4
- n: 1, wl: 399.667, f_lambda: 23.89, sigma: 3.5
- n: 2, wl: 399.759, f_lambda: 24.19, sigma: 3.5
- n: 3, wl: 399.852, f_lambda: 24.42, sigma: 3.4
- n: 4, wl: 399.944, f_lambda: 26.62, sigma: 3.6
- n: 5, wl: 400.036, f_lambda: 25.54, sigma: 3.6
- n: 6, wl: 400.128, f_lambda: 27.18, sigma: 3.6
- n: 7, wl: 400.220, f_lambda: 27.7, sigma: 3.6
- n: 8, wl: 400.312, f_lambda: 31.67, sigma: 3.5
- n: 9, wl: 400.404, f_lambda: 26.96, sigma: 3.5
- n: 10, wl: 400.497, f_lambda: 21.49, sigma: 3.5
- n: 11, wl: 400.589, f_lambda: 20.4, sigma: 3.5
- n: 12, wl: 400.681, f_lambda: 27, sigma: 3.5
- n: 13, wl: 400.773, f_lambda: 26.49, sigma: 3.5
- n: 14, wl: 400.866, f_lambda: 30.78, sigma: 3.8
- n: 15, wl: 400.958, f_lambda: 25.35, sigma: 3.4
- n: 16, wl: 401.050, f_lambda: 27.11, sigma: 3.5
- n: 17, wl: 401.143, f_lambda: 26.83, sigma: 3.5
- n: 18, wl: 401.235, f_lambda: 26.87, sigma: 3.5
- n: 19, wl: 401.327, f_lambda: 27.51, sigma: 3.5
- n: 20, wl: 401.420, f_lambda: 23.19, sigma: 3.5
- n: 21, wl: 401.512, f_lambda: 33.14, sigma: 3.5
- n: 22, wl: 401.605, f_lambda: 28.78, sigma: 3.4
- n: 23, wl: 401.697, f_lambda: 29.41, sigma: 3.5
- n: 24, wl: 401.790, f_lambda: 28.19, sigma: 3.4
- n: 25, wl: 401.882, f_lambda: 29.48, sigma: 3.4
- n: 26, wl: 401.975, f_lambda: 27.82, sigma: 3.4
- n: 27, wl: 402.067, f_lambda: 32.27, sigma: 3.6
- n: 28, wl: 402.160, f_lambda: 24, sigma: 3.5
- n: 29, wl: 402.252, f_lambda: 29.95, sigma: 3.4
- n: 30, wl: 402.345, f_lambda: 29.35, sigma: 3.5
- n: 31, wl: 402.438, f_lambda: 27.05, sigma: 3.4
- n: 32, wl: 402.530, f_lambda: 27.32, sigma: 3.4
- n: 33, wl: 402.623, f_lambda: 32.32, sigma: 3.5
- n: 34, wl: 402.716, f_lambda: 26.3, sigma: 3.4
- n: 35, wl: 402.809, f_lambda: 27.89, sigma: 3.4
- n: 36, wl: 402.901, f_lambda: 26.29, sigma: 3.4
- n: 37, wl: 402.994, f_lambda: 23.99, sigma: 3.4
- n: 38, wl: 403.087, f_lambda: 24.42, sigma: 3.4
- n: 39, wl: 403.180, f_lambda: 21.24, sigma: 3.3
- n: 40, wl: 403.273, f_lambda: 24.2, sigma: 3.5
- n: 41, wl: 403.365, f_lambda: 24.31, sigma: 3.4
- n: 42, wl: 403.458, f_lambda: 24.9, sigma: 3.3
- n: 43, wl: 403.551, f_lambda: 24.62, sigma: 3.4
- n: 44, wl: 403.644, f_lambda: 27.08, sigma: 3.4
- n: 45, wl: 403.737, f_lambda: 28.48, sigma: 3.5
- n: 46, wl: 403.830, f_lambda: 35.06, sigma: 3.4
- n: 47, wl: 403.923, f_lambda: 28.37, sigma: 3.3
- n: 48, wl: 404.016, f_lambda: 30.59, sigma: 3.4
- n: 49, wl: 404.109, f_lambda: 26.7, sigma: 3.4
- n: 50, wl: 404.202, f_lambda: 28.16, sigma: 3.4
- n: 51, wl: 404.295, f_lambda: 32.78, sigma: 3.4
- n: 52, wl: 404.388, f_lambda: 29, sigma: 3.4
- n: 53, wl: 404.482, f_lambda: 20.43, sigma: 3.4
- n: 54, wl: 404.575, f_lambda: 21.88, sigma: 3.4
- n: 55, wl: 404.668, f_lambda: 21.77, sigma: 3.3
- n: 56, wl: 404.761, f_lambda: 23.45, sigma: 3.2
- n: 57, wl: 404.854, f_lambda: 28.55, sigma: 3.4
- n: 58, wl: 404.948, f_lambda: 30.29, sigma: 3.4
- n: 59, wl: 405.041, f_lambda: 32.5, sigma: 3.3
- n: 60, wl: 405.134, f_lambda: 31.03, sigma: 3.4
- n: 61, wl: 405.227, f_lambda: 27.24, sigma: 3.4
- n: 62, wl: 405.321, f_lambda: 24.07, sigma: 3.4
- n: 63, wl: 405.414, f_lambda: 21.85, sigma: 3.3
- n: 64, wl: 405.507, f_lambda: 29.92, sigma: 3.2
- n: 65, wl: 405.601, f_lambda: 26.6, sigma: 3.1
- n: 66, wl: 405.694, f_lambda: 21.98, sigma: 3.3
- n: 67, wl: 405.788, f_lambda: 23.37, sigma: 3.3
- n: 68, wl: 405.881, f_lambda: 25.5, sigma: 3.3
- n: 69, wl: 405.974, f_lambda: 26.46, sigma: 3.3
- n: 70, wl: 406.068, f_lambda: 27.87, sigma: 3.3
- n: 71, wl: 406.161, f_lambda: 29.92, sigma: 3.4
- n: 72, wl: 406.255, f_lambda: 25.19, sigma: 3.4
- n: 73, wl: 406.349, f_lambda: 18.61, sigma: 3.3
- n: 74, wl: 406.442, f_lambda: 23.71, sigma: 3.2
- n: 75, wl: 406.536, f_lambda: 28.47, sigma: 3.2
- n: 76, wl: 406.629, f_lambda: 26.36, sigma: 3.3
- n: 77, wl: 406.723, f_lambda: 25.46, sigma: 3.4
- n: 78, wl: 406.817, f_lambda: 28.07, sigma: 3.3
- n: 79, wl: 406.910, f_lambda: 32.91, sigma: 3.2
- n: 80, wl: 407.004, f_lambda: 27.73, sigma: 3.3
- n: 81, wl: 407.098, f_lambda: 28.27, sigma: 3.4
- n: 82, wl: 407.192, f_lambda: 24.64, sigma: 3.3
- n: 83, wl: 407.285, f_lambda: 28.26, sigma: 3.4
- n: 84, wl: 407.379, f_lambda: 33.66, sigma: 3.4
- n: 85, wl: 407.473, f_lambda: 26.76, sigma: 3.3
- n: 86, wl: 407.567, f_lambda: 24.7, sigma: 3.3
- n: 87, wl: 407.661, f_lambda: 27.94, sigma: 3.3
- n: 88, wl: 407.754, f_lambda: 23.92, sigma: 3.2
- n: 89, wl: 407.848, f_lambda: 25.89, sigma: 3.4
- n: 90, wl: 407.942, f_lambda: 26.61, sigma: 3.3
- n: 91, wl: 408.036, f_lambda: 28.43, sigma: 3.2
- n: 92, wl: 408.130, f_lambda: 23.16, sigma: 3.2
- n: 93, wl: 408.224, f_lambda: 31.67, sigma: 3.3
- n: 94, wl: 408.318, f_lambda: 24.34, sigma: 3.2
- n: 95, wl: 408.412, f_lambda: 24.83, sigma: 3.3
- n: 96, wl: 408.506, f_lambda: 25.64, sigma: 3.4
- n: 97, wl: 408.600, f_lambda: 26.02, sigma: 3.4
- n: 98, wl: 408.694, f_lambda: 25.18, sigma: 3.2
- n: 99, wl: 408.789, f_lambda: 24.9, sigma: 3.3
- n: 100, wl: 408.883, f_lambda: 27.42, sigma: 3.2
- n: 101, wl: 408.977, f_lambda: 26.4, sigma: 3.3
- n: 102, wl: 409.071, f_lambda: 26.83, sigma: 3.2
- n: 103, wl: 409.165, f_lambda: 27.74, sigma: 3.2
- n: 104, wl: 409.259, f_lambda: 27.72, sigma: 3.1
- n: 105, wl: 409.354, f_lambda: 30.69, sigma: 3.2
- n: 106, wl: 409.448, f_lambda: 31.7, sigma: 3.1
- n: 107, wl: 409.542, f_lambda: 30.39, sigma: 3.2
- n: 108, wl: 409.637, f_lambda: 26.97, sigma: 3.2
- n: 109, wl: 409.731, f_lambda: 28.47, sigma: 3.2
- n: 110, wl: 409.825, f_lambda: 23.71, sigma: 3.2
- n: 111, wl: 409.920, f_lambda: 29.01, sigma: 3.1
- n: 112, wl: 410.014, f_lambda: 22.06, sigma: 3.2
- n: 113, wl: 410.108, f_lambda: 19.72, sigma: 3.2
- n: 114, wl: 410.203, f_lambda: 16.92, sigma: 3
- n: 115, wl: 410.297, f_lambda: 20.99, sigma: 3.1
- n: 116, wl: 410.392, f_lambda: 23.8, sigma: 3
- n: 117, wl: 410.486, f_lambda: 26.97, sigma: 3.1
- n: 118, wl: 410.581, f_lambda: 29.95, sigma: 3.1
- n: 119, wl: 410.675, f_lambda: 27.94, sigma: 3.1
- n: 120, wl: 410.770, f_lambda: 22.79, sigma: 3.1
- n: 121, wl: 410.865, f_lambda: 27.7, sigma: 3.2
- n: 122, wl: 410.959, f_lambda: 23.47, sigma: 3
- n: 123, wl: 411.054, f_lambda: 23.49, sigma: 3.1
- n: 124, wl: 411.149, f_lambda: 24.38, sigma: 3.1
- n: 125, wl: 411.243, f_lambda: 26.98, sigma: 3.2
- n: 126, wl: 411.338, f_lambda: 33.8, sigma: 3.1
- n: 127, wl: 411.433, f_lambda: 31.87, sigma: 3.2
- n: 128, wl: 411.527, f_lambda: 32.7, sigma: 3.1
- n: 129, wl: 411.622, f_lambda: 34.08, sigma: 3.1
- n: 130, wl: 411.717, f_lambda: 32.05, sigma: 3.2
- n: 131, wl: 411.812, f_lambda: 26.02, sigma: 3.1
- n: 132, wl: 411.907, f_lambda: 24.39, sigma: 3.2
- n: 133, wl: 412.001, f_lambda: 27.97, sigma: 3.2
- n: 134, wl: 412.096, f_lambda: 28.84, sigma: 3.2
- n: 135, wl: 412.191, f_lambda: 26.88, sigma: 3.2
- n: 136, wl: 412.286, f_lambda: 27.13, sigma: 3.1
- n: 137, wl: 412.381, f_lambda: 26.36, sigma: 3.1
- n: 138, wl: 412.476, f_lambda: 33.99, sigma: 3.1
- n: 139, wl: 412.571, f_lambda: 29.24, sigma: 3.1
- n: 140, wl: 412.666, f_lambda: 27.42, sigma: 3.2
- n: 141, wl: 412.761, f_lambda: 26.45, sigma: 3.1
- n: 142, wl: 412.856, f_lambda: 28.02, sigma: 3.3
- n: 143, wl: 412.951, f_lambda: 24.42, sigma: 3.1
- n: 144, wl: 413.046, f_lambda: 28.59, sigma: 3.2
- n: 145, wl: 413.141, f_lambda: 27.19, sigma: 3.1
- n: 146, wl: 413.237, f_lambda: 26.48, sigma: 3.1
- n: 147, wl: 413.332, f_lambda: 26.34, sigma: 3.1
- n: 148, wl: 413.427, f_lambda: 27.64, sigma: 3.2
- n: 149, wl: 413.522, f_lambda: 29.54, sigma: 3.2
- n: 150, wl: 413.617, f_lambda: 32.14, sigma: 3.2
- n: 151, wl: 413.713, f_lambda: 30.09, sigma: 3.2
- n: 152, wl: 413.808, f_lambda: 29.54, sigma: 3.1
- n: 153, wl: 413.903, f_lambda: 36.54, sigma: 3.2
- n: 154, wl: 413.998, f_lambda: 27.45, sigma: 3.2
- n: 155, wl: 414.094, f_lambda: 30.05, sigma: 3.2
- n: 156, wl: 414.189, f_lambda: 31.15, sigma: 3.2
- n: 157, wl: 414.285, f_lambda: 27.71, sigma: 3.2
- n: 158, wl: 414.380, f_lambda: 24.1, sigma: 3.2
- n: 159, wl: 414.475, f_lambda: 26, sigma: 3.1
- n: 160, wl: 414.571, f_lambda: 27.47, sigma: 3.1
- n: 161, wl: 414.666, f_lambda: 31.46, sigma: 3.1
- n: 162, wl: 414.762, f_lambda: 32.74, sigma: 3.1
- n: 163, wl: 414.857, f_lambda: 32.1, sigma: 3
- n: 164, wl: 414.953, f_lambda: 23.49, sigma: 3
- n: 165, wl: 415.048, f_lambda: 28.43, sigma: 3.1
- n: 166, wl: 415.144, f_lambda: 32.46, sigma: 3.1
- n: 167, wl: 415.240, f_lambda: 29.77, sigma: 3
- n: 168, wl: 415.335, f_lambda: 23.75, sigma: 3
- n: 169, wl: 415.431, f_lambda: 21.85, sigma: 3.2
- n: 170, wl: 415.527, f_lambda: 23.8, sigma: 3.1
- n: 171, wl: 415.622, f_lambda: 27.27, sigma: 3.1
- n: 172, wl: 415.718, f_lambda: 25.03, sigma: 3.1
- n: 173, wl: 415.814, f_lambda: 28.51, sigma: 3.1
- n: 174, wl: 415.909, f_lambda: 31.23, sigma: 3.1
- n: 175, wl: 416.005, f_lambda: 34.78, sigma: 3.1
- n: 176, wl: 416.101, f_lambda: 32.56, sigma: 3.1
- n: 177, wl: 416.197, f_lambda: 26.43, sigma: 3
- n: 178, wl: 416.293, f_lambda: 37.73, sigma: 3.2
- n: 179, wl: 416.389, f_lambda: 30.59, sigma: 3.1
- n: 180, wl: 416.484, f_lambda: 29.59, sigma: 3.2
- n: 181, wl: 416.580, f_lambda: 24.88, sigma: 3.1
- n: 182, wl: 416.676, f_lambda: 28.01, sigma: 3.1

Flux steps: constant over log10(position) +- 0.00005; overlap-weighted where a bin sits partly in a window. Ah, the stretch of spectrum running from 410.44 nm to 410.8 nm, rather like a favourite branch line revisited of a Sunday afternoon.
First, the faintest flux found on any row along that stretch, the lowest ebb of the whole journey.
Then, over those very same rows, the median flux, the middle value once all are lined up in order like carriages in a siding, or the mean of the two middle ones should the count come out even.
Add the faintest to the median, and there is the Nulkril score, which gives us 50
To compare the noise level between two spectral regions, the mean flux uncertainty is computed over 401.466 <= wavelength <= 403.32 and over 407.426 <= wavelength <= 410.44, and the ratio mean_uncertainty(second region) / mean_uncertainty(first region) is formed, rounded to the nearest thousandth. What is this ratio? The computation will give 0.937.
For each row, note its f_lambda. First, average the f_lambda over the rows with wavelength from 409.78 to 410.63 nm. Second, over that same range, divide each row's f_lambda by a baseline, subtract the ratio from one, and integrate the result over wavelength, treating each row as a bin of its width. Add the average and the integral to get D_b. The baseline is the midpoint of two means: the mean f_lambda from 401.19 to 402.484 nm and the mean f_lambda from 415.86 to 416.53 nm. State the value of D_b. 23.9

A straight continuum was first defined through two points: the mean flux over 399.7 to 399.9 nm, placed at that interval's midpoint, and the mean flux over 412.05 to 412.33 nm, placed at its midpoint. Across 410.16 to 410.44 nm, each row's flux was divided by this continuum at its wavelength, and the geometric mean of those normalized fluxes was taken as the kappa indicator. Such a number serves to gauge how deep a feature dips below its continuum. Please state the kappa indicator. 0.75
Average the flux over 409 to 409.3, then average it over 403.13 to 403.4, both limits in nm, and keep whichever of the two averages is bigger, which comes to 27.4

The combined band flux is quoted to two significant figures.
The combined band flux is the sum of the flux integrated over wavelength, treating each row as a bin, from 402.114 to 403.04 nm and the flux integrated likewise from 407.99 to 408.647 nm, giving 43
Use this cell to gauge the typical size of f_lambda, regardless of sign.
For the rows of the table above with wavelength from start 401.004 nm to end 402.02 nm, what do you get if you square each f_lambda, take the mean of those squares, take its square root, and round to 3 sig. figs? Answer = 28.1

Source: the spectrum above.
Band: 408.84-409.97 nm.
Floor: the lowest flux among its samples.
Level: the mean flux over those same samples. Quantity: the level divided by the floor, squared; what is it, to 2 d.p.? 1.40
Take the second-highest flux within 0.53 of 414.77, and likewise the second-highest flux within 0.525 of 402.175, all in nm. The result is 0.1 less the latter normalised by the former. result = -0.89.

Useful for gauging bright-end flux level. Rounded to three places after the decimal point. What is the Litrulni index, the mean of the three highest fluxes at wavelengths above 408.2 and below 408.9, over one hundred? 0.284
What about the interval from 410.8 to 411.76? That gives 0.335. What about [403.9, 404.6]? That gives 0.308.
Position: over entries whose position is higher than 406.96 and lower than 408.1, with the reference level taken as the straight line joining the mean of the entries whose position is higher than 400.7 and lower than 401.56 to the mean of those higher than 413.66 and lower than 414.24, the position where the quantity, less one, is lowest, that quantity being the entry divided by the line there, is 407.754 nm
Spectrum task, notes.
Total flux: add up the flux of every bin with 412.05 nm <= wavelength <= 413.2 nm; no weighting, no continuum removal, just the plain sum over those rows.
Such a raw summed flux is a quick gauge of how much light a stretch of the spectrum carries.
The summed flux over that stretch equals 335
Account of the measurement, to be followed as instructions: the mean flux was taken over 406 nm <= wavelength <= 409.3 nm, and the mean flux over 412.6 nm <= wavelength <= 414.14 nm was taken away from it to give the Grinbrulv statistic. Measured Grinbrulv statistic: -1.9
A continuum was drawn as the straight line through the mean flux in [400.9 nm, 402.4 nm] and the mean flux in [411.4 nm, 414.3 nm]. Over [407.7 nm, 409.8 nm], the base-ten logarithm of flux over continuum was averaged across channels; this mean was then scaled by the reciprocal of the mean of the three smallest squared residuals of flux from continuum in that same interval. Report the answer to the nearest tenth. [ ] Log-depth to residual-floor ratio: -0.1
